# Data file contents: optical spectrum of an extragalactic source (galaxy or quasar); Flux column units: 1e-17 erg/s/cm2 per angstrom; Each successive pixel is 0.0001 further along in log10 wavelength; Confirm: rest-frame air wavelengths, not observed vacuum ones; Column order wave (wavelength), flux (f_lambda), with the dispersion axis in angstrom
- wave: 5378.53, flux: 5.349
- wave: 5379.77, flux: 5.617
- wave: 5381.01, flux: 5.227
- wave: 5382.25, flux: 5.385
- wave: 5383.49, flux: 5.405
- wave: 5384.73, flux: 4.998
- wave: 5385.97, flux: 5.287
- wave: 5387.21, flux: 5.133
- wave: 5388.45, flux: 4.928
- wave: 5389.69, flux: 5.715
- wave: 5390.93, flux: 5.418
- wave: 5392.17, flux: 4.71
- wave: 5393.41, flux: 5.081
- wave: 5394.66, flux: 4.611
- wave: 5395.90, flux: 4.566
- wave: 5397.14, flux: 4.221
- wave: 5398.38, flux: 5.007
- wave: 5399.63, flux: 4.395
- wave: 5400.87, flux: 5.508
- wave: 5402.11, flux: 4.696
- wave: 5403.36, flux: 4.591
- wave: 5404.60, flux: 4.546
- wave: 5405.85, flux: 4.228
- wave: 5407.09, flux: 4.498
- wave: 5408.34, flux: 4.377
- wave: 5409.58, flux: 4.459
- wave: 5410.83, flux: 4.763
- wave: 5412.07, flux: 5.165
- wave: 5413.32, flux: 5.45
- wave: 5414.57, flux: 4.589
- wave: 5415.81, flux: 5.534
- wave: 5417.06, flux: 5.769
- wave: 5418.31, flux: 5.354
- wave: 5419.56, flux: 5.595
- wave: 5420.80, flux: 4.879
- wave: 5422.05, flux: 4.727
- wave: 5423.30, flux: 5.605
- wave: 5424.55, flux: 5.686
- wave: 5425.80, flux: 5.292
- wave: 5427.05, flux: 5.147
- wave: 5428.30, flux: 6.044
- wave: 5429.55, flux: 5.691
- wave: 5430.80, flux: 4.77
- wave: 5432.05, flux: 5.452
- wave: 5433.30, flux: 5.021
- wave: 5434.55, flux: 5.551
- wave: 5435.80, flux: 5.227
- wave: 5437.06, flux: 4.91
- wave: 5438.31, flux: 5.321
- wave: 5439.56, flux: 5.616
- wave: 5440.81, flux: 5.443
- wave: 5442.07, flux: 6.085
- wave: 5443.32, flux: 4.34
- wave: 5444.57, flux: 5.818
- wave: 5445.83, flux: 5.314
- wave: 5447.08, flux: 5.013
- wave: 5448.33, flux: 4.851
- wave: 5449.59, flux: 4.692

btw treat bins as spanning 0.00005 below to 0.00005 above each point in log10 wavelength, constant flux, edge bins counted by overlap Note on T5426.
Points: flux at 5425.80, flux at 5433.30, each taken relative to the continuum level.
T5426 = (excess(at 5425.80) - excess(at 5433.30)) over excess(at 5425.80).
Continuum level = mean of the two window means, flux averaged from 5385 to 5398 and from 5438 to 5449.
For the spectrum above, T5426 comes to 1.8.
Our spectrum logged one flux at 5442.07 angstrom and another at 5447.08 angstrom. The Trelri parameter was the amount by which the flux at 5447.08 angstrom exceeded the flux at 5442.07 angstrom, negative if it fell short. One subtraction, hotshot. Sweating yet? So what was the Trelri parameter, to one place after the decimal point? -1.1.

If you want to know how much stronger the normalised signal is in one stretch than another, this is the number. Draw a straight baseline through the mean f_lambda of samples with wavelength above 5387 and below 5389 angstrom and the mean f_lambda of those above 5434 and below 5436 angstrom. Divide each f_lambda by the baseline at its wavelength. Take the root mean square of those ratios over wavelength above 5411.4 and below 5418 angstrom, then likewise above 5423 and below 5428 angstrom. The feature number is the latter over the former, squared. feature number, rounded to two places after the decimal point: 1.01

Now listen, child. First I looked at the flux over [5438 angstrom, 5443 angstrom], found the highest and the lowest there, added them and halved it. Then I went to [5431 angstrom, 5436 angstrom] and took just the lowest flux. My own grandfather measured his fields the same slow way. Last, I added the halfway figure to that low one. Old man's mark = 10.7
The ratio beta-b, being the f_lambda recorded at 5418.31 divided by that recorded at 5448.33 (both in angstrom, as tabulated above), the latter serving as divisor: 1.10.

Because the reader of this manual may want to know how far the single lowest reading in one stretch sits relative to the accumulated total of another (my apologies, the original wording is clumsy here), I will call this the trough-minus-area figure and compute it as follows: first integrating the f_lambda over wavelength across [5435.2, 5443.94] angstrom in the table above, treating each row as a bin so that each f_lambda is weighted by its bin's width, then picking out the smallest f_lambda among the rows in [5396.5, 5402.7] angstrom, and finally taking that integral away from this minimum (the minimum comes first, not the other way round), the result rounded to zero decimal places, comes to -42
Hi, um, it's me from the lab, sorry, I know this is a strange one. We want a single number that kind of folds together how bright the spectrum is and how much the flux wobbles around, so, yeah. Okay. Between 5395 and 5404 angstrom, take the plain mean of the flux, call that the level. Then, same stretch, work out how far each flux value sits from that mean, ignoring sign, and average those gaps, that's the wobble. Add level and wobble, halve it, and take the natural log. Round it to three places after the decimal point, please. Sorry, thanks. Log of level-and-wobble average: 0.921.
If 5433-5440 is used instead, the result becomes 1.011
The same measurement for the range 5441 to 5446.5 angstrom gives 1.090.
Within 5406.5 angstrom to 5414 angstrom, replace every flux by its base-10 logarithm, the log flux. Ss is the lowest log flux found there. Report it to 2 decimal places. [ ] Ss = 0.64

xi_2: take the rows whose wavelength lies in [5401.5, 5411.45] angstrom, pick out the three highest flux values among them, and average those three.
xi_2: 4.7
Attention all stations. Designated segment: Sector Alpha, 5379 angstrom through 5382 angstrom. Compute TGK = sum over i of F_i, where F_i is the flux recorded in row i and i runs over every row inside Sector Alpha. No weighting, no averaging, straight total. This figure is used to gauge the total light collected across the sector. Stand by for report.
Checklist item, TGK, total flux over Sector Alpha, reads 10.84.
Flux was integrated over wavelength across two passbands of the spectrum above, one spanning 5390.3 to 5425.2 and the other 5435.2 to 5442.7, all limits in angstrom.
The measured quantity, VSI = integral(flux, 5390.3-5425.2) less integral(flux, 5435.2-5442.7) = 131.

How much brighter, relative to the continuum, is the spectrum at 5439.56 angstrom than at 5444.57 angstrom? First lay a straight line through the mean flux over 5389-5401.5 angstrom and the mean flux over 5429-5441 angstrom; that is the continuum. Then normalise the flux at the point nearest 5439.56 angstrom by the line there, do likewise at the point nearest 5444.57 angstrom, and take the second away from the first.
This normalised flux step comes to -0.028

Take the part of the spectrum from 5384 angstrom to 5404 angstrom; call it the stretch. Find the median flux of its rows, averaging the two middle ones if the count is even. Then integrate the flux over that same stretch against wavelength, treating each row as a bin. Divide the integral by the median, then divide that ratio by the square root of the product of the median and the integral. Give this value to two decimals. 0.90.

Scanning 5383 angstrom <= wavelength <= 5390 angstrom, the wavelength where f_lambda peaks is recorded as 5389.69 angstrom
